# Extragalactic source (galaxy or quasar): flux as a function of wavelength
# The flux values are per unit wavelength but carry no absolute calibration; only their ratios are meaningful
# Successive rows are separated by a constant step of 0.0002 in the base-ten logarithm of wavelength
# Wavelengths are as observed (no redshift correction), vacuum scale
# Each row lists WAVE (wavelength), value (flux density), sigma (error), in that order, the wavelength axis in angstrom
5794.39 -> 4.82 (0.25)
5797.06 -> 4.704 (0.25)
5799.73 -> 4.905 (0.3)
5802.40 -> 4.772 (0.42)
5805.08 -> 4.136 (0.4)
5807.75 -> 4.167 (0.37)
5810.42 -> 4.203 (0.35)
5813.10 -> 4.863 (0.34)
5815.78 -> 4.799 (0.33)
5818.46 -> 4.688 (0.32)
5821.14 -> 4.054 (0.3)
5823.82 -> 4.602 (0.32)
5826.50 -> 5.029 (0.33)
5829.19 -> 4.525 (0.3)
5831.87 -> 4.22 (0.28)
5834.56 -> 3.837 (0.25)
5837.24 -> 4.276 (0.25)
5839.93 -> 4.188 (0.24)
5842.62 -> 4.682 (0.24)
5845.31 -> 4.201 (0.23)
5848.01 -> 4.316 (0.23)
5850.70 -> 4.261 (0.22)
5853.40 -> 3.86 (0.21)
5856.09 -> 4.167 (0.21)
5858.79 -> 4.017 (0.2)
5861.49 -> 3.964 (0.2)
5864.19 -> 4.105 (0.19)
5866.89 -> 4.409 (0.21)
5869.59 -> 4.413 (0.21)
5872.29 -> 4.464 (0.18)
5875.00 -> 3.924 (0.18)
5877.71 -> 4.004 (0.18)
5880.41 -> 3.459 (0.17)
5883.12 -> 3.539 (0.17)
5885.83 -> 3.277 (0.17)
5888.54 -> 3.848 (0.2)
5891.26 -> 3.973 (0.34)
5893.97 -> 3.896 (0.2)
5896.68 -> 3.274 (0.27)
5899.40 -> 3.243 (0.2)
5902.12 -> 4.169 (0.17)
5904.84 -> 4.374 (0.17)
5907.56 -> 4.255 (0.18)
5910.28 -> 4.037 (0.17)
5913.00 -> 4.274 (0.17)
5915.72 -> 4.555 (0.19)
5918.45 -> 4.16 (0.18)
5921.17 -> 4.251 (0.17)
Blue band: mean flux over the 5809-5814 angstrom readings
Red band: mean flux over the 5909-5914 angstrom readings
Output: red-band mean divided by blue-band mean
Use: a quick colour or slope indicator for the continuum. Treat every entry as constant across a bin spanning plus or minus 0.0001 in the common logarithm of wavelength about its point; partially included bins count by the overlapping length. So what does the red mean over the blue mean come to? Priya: 0.92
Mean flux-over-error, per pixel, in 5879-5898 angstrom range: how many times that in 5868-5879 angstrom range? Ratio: 0.78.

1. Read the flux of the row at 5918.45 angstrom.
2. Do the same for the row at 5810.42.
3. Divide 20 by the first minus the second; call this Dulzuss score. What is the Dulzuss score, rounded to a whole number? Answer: -465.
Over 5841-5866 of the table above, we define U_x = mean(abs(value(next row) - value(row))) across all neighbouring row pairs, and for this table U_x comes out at 0.213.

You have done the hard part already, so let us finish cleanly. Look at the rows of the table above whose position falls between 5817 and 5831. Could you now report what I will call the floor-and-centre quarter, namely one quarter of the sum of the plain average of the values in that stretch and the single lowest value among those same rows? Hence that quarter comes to 2.16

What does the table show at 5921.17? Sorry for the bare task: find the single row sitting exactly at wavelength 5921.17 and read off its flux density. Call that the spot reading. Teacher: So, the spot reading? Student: 4.251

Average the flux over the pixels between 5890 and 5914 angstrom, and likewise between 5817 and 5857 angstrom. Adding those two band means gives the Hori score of 8.27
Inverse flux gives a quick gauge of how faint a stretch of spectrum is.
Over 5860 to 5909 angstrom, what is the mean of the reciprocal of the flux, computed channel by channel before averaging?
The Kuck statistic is 0.258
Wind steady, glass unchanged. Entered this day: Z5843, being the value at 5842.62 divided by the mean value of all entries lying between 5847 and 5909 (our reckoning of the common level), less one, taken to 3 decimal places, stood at 0.181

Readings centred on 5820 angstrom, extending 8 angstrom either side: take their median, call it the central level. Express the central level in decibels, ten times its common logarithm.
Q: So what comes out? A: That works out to 6.76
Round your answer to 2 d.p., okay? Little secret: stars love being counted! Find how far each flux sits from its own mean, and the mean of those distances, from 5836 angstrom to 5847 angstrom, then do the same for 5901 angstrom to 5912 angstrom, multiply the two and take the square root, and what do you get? 0.14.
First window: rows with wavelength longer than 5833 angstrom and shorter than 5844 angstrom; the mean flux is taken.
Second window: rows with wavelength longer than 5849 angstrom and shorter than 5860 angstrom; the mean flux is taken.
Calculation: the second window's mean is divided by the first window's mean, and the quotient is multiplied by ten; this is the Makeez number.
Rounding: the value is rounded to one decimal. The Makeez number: 9.6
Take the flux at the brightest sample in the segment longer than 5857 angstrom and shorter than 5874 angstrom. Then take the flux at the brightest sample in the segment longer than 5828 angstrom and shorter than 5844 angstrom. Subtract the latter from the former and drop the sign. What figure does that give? 0.2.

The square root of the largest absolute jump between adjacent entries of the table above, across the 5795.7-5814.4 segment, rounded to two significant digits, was 0.81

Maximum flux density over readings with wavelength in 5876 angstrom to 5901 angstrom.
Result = 4.004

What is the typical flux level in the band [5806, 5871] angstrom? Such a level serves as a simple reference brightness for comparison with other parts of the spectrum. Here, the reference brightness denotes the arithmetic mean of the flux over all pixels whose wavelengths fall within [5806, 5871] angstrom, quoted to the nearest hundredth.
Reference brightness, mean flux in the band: 4.33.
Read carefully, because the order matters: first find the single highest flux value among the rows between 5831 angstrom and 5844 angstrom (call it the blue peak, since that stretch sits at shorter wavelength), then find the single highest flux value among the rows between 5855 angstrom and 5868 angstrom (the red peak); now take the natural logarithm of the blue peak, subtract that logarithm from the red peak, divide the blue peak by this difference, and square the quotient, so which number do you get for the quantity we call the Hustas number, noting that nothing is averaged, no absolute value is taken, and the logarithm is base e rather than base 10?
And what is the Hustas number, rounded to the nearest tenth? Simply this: 2.7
